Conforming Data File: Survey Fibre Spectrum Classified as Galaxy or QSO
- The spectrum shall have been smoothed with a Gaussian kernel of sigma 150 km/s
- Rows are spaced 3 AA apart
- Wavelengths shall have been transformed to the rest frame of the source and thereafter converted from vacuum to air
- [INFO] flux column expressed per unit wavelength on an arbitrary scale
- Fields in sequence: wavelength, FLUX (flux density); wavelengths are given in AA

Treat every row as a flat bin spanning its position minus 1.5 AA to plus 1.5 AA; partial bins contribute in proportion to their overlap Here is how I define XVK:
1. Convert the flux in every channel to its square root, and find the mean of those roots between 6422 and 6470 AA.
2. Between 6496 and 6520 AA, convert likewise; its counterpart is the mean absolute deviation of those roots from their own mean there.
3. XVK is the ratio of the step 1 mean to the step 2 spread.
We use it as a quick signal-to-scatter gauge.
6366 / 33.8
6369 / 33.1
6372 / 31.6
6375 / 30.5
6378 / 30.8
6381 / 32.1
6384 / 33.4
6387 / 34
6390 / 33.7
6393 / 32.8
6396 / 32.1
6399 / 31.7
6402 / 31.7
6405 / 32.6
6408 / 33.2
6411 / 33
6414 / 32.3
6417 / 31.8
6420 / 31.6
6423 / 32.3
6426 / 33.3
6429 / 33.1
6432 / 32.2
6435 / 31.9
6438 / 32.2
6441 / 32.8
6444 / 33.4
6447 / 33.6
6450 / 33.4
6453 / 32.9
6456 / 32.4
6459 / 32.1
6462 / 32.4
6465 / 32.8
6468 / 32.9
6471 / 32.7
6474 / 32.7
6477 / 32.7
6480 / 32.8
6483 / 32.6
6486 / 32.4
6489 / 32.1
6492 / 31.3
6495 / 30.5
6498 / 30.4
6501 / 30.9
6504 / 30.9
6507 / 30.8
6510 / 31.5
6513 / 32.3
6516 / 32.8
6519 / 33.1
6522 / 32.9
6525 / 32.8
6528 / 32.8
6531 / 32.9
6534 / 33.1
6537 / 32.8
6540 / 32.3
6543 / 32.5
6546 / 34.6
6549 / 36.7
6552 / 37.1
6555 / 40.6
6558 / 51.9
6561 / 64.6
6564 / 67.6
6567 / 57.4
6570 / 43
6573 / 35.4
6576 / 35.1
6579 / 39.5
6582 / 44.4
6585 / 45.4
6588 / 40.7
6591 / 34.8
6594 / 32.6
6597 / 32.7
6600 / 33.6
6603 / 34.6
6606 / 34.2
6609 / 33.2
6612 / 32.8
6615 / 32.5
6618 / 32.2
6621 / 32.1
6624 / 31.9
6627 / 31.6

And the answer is 75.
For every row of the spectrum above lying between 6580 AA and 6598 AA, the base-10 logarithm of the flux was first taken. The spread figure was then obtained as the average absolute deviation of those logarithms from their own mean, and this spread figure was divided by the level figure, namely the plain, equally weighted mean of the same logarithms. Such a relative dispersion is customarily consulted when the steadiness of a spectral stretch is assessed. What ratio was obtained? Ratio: 0.036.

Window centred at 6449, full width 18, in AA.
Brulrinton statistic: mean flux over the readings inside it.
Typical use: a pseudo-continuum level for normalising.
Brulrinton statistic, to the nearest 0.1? 33.1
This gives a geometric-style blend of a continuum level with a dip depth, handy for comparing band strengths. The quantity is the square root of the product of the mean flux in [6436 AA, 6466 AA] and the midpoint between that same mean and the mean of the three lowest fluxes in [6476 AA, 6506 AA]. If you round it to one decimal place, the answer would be 32.2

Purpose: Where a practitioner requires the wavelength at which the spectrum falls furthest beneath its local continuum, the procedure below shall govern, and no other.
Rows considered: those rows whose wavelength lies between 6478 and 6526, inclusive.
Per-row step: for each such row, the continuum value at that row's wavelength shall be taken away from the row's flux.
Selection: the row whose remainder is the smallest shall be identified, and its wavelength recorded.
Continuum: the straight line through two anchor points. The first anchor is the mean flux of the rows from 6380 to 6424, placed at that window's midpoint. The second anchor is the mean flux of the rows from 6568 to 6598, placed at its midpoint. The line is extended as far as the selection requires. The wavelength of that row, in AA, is 6498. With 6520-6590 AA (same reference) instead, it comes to 6540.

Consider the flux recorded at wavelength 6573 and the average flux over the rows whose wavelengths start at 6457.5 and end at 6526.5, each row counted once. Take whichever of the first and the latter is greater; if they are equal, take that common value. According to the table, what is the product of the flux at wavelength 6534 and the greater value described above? 1172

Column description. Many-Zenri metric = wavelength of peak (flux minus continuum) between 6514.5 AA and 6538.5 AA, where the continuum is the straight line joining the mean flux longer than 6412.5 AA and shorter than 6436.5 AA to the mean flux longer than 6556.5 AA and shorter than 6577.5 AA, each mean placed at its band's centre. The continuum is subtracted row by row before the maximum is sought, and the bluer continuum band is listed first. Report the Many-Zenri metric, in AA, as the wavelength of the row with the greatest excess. 6516 AA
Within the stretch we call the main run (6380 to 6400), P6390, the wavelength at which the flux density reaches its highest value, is 6387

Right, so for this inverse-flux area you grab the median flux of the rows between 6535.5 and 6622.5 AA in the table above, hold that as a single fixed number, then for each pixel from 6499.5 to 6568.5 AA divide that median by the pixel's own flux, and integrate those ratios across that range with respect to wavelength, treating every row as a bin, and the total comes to 66.8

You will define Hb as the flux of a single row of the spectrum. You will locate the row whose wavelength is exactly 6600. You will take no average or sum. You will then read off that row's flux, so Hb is 33.6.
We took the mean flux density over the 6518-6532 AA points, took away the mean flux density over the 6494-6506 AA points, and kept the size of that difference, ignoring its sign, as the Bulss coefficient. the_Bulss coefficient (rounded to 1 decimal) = 2.2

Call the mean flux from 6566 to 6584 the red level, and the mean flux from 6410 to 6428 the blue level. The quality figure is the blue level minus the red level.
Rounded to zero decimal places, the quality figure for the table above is -10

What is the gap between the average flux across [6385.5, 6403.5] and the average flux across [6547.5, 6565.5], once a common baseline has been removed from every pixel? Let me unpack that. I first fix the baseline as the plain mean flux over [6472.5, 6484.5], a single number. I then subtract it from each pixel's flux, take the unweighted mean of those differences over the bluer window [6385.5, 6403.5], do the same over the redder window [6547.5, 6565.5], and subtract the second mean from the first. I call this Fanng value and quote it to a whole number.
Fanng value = -17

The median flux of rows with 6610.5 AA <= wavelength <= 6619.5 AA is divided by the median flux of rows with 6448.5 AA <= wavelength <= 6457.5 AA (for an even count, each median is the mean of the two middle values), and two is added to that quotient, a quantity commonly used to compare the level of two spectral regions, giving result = 2.99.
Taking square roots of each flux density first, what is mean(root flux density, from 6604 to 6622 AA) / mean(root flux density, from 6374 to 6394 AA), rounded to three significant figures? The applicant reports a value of 1.01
